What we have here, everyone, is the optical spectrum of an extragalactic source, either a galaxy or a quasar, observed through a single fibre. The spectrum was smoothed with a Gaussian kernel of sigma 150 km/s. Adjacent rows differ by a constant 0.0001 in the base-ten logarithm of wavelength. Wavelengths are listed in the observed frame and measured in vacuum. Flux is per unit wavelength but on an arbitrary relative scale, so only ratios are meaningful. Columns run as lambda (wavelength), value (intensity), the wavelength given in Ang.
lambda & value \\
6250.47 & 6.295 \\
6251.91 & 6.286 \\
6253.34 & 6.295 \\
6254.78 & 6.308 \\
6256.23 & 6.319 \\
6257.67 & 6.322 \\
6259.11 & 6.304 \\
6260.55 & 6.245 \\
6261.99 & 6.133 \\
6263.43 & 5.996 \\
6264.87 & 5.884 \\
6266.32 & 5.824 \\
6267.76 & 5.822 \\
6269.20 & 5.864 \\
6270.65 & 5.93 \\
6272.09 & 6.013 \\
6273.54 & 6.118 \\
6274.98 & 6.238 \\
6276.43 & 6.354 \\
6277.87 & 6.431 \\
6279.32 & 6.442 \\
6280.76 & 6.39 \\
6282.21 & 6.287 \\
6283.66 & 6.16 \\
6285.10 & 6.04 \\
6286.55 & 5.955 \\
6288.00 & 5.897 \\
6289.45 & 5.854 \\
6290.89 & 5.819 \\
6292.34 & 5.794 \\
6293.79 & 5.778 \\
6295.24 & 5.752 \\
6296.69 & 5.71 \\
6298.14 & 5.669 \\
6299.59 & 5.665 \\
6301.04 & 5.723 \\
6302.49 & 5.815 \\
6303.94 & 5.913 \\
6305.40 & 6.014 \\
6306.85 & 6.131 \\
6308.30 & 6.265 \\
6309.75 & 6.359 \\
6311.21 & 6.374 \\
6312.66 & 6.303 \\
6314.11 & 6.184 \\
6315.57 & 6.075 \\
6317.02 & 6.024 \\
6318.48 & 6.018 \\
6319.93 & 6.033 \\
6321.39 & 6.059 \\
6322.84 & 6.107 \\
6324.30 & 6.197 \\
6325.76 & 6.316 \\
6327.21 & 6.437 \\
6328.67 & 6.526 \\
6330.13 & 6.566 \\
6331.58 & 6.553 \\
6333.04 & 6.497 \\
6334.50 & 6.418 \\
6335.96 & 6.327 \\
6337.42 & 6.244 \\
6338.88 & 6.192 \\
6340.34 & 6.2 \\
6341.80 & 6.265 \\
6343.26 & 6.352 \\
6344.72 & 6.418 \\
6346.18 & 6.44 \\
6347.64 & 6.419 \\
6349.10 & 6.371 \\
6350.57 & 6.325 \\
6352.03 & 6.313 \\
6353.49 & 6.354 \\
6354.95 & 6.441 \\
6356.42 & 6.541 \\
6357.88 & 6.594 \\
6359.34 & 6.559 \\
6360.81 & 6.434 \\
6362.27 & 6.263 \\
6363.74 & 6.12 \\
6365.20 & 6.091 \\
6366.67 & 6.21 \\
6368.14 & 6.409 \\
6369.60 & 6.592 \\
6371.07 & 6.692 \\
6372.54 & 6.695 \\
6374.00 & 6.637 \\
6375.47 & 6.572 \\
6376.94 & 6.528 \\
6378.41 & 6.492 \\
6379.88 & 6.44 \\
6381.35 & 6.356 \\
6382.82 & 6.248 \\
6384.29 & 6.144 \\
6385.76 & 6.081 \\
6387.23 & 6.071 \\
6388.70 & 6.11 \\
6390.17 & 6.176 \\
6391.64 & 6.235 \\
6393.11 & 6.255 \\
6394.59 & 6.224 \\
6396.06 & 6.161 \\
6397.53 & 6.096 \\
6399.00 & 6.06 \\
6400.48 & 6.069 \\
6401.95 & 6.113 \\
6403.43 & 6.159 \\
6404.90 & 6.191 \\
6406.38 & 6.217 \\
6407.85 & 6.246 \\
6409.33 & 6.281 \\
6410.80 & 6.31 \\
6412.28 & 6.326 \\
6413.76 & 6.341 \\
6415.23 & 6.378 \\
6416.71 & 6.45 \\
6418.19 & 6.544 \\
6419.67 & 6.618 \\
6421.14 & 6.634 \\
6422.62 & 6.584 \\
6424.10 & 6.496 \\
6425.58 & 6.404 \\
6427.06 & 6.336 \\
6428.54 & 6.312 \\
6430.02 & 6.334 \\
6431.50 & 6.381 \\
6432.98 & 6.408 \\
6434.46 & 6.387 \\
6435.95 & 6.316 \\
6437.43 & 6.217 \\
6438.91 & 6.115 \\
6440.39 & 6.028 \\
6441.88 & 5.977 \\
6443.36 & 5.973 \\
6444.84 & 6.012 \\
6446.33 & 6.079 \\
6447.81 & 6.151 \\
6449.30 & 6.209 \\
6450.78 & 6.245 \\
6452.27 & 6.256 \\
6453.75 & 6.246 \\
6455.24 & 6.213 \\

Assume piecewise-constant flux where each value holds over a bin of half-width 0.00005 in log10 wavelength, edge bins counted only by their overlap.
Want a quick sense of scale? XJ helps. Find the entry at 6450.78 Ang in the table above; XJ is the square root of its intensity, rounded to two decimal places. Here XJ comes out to 2.50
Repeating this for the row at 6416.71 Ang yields 2.54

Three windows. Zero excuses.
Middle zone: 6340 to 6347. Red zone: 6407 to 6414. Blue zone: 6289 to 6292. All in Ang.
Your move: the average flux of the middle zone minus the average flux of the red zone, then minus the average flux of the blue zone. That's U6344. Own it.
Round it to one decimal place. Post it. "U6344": -5.8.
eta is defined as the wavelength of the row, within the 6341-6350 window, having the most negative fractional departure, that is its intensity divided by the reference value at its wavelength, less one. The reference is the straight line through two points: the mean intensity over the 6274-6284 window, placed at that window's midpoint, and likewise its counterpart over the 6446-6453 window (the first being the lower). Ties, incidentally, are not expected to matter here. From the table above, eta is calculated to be 6341.80 Ang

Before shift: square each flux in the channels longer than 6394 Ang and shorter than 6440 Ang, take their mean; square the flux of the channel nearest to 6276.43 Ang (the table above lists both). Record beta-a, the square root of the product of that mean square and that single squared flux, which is 40.1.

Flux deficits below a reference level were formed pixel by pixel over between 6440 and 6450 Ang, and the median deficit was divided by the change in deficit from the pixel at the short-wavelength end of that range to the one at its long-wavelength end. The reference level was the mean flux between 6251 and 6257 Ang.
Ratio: -1.5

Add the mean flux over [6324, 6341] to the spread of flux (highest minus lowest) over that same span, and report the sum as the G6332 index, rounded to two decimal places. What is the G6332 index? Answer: 6.75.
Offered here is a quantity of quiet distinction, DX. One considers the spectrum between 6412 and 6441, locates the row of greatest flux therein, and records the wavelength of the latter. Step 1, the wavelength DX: 6421.14 Ang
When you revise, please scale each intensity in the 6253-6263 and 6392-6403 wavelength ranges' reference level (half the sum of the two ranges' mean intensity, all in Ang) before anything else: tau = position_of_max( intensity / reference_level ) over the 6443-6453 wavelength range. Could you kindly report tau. 6452.27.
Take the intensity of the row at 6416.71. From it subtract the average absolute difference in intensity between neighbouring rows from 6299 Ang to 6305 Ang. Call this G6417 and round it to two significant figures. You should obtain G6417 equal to 6.4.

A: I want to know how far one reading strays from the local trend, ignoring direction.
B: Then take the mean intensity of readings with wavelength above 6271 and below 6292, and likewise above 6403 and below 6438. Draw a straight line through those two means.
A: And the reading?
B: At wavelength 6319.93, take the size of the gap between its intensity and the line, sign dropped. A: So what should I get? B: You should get 0.17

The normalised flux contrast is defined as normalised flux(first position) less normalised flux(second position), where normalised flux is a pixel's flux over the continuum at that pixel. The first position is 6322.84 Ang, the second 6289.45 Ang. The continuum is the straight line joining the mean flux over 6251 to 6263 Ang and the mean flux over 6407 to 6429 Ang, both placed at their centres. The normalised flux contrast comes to 0.036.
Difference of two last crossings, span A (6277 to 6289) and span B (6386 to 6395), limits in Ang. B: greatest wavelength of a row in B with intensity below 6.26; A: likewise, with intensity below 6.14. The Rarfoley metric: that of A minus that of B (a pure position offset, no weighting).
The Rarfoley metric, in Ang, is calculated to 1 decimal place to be -106.6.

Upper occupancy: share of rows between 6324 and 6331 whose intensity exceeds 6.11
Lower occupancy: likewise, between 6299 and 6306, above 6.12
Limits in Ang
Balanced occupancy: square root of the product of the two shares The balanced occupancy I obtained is 0.00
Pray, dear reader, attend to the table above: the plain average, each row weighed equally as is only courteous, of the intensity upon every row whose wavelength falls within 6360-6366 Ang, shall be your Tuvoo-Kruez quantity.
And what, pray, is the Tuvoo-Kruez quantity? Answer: 6.23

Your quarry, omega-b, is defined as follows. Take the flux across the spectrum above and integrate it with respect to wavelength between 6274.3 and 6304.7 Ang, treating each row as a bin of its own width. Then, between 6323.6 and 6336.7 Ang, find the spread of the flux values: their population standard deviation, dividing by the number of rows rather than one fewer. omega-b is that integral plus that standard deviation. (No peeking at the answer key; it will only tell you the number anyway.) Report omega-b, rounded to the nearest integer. 182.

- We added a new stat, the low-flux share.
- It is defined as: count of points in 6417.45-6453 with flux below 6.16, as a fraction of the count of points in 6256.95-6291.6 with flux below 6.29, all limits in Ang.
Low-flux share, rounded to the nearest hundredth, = 0.39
